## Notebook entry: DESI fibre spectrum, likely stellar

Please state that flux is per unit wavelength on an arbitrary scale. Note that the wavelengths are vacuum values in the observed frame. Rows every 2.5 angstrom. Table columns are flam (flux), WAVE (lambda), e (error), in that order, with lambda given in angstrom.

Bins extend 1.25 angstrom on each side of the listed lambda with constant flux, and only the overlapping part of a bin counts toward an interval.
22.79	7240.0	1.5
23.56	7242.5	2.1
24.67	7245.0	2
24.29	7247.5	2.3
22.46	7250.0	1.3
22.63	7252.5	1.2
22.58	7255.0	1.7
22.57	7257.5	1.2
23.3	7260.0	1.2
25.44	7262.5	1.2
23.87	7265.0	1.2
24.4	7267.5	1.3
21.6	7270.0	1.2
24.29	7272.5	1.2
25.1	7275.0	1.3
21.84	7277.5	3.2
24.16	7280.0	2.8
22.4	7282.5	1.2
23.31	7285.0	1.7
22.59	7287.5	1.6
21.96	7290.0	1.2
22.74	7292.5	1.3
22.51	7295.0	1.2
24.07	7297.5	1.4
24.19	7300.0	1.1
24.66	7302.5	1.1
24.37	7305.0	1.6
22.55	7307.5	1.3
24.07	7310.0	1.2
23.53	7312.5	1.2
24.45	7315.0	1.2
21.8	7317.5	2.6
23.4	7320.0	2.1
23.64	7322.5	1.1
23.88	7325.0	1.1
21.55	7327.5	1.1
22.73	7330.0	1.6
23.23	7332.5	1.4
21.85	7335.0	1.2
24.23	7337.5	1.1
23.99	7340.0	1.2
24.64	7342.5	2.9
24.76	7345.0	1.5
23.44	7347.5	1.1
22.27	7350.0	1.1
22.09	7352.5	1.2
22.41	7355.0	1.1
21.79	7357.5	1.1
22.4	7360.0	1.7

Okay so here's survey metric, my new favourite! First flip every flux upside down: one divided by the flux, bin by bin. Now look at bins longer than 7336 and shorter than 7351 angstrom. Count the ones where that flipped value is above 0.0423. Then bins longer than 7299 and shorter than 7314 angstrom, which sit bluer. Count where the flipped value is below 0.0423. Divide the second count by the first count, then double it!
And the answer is 4.0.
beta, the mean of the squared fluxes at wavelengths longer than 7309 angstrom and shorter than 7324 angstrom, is 552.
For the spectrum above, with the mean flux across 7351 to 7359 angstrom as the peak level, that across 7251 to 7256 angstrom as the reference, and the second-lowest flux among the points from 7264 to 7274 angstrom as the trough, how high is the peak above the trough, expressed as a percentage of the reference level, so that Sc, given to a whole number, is -8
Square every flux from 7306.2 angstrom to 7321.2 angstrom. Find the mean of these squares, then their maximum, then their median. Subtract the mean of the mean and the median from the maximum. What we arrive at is 51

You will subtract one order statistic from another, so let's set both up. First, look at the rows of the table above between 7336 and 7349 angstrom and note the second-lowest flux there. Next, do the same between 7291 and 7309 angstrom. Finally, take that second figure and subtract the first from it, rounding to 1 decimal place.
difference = -1.4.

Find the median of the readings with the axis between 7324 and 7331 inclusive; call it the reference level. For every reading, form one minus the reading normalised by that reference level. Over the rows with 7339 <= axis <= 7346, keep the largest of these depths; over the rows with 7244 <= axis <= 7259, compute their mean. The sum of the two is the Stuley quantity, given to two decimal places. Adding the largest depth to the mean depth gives -0.08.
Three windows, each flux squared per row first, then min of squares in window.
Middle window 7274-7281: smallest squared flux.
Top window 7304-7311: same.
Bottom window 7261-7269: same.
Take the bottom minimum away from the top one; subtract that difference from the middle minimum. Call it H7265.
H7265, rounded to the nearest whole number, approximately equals 538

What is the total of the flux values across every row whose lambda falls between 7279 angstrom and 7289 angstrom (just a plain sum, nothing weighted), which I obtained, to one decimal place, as 92.5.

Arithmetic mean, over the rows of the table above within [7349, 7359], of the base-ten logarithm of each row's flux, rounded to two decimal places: 1.35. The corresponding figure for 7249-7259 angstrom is 1.35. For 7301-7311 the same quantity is 1.38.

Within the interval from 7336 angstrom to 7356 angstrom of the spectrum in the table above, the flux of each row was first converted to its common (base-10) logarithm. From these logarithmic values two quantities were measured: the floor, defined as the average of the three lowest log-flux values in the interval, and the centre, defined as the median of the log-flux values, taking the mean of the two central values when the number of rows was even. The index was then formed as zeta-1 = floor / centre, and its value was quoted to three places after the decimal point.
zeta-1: 0.980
